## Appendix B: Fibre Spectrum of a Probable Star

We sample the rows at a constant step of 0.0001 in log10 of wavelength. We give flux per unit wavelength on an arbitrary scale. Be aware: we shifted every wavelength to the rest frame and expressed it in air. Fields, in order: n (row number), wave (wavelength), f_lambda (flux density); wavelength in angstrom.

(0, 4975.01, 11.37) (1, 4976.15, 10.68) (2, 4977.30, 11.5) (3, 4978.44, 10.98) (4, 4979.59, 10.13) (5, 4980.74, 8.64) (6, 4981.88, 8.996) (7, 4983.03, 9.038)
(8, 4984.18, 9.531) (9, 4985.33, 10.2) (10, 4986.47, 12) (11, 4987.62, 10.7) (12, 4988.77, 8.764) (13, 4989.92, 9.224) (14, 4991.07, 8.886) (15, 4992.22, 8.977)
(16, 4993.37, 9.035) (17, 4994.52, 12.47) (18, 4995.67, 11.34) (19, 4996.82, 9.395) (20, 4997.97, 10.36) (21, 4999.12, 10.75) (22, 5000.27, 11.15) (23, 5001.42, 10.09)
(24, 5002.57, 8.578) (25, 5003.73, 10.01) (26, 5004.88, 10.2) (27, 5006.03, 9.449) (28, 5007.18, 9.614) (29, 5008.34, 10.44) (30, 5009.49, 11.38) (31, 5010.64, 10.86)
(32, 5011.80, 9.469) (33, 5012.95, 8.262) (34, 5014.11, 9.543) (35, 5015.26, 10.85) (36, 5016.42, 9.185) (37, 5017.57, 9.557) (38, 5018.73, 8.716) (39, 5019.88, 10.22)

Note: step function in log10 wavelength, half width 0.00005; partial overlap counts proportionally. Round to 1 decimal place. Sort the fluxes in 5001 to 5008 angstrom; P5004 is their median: 9.8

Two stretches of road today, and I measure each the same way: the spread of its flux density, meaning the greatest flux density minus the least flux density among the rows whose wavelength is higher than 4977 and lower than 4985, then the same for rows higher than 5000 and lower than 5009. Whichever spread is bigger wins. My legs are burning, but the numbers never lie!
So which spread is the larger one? 2.86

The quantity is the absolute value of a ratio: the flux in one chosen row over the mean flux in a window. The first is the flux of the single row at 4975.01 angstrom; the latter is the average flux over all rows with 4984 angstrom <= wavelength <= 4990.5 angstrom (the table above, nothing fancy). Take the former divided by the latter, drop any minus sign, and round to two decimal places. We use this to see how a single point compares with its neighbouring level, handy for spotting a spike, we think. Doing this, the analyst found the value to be 1.13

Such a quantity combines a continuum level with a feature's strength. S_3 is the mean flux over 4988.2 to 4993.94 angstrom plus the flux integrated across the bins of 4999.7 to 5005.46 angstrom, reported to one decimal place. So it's 66.6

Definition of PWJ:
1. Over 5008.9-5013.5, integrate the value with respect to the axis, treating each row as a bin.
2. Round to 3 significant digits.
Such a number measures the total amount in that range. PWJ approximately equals 46.1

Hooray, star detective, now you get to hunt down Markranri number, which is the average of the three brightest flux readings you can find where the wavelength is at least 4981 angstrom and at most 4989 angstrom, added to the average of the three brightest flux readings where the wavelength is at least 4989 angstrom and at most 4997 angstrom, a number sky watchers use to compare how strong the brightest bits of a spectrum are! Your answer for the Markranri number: 22.0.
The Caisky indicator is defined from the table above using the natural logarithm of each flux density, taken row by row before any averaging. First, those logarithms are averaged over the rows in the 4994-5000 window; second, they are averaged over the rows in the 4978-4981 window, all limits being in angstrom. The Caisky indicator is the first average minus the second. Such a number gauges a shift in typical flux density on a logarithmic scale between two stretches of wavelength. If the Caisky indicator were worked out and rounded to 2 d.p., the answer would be 0.09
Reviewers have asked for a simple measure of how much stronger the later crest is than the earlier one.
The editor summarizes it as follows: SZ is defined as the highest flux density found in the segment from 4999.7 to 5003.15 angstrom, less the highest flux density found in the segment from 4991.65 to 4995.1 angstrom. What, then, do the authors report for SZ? -1.32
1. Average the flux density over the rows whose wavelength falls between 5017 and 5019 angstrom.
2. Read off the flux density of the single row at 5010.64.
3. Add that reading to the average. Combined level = 20.0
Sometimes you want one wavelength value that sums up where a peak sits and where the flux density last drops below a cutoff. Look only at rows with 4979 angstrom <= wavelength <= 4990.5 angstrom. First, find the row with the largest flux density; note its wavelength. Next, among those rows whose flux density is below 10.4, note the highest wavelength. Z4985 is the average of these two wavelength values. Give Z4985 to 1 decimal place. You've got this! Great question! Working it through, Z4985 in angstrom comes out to 4988.2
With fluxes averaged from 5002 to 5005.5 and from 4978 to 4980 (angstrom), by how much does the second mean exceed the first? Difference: 0.96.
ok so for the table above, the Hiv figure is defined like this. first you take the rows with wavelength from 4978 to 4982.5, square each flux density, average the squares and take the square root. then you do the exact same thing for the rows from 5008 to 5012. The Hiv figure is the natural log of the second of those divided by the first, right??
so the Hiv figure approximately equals 0.082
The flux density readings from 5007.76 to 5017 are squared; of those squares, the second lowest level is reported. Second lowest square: 84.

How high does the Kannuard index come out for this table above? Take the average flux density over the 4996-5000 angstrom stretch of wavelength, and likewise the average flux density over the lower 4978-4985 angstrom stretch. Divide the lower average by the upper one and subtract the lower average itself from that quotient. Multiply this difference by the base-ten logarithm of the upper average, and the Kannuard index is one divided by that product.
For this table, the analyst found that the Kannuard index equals -0.115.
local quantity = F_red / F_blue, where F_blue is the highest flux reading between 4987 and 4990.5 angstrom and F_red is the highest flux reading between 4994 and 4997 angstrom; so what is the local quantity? 1.2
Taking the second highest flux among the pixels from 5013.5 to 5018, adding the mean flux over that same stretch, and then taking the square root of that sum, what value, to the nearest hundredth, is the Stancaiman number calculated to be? 4.40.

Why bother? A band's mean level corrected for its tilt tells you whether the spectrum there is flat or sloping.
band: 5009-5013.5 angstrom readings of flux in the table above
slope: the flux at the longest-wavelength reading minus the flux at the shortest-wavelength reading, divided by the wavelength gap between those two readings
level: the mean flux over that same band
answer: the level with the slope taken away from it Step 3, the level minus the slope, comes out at 10.9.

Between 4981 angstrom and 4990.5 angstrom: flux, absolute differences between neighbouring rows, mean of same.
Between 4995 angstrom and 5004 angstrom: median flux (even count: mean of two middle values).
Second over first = 10.7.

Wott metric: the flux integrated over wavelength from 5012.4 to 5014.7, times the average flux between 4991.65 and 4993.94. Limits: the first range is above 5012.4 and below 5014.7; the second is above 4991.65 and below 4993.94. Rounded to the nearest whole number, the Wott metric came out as 185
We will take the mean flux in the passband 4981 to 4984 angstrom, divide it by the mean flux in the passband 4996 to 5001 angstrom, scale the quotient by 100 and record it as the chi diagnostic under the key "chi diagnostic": 87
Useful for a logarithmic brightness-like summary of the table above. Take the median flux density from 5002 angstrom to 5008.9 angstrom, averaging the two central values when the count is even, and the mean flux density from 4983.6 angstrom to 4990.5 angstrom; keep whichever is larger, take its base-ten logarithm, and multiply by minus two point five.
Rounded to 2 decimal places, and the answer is -2.51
